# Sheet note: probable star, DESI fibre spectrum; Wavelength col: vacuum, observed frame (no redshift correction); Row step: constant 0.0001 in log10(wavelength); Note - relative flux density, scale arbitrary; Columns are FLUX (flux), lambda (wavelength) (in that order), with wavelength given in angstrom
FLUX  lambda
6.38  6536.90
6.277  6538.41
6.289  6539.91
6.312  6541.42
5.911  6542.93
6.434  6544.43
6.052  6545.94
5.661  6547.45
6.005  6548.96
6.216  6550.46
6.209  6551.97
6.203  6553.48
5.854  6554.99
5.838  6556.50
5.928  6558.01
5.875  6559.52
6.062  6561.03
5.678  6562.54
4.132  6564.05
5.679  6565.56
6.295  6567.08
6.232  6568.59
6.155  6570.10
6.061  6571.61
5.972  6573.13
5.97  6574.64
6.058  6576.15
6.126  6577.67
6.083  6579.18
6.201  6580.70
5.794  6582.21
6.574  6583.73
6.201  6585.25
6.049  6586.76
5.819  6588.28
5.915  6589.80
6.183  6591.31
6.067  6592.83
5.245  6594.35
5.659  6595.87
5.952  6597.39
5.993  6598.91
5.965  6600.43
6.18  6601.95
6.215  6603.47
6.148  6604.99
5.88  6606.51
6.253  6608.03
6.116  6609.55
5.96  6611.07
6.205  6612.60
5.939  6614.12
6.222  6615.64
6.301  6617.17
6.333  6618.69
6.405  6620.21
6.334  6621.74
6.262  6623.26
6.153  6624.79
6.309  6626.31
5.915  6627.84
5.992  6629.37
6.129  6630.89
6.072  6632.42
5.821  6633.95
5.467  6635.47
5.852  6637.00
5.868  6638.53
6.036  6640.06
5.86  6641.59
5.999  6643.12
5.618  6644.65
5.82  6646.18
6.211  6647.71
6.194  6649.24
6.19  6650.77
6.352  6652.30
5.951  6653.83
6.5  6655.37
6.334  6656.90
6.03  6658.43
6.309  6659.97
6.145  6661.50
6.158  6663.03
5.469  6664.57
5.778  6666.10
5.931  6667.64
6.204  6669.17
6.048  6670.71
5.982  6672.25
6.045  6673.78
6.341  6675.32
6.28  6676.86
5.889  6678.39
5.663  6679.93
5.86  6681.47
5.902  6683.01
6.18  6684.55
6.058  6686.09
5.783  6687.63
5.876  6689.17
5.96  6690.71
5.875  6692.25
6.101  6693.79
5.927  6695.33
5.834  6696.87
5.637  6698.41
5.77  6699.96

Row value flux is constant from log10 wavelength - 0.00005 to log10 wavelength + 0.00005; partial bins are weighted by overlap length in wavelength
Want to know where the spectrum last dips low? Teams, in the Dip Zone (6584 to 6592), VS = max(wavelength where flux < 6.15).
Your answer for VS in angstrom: 6589.80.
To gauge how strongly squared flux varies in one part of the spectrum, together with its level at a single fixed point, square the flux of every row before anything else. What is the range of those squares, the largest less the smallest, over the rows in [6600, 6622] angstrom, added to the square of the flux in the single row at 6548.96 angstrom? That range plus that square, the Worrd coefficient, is 43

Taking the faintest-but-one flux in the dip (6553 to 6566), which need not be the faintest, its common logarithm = 0.754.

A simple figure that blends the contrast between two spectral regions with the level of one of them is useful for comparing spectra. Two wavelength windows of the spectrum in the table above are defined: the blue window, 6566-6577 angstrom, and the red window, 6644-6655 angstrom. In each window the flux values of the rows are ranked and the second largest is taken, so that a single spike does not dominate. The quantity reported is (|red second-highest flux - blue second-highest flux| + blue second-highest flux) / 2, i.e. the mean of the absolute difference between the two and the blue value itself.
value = 3.13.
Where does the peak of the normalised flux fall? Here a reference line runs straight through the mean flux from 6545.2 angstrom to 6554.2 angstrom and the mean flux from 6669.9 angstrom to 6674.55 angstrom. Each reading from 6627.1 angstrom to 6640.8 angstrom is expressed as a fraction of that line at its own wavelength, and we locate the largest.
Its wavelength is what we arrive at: 6630.89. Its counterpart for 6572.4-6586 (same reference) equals 6583.73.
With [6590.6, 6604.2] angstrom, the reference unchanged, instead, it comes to 6603.47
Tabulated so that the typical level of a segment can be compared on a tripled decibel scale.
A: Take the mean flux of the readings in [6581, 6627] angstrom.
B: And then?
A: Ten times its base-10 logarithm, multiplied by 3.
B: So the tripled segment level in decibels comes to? 23.5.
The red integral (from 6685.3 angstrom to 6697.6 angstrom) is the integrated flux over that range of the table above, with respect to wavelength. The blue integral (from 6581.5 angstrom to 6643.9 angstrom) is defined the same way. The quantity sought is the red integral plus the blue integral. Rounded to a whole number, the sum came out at 450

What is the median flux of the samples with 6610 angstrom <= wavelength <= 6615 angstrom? 5.96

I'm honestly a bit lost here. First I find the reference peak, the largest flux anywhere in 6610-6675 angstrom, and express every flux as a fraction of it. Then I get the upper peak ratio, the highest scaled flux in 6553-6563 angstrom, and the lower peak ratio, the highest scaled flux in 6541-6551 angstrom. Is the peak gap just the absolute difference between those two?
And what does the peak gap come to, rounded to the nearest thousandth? 0.036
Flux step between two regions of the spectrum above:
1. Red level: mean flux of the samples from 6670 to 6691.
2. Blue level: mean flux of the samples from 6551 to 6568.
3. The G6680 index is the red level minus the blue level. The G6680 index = 0.19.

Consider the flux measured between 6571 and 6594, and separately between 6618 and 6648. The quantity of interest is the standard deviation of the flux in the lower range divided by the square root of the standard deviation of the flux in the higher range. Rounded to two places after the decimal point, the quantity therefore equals 0.37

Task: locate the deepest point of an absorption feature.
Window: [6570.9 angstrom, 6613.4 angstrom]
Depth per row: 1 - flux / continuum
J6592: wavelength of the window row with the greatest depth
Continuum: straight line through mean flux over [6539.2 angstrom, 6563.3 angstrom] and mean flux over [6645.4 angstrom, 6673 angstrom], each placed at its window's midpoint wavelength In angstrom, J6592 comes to 6594.35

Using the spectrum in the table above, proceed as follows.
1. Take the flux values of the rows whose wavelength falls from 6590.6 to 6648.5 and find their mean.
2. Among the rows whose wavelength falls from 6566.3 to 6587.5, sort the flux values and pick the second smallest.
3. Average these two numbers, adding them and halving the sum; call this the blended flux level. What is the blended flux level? 6.00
